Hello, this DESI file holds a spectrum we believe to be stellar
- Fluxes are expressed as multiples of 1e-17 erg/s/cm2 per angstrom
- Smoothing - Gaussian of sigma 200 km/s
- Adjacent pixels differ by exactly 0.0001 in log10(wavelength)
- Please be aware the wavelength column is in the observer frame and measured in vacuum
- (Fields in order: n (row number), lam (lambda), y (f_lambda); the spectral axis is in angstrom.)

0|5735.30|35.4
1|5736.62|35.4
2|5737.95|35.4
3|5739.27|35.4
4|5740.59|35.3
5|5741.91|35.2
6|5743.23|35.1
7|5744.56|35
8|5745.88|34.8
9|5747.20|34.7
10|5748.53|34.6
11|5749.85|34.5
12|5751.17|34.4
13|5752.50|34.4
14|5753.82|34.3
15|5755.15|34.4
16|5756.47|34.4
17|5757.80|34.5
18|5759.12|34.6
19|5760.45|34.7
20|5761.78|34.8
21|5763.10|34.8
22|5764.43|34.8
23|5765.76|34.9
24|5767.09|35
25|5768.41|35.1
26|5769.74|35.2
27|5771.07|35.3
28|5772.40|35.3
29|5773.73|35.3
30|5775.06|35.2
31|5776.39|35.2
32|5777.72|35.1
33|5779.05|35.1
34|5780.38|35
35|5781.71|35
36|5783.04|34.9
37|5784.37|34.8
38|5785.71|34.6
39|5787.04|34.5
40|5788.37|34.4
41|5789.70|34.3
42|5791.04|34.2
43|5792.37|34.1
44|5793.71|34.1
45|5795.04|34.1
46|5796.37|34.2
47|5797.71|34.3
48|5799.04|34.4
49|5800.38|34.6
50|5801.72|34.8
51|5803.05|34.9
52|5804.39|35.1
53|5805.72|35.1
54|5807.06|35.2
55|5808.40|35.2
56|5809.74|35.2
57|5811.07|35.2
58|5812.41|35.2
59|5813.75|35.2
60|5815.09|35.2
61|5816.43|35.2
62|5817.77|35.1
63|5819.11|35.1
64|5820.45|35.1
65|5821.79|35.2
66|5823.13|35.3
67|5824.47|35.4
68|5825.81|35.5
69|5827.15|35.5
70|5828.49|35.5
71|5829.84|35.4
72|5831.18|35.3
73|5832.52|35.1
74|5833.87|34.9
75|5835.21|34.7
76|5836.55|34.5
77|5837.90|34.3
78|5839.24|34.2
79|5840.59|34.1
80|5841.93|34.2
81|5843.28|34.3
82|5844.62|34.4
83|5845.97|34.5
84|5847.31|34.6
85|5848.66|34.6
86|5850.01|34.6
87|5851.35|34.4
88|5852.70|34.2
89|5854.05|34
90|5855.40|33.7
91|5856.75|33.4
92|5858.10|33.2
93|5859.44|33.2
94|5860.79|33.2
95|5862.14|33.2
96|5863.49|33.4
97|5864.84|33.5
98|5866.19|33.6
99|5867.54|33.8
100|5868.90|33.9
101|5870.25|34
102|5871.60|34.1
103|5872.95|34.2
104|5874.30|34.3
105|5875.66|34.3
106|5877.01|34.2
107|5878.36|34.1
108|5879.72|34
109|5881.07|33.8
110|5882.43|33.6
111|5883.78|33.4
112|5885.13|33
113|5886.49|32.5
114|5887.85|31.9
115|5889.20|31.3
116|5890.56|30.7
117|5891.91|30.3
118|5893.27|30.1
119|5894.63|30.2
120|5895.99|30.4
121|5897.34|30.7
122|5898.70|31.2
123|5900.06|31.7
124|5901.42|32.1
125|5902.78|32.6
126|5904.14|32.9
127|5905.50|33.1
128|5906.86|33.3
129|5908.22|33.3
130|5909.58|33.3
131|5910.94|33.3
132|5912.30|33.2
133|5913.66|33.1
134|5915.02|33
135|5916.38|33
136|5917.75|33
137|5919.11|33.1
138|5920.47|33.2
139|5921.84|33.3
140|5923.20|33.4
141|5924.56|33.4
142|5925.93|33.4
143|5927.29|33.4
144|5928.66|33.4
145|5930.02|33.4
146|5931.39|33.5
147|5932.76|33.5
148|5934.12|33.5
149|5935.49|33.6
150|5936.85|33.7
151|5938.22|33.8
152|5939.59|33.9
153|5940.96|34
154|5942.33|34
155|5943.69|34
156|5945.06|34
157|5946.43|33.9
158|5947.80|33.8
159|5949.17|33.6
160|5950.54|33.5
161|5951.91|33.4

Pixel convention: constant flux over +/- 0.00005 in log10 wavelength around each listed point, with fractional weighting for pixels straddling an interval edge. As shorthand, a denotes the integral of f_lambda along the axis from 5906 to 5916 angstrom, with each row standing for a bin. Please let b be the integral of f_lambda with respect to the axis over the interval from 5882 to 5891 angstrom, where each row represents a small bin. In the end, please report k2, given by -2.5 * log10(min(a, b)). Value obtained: -6.16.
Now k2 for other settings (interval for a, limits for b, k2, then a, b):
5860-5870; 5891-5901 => -6.22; 335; 307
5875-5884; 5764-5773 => -6.21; 306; 316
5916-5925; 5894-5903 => -6.12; 299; 281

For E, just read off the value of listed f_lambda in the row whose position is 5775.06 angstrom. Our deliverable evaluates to 35.2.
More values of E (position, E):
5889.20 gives 31.3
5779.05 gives 35.1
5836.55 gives 34.5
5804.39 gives 35.1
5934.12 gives 33.5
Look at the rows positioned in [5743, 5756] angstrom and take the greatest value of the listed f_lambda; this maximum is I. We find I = 35.1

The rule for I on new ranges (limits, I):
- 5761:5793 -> 35.3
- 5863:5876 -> 34.3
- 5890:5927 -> 33.4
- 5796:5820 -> 35.2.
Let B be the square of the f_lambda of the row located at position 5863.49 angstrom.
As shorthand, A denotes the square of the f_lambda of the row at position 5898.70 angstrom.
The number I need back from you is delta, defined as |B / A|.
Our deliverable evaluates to 1.15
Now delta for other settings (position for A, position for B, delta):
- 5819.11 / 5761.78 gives 0.98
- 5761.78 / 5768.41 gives 1.02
